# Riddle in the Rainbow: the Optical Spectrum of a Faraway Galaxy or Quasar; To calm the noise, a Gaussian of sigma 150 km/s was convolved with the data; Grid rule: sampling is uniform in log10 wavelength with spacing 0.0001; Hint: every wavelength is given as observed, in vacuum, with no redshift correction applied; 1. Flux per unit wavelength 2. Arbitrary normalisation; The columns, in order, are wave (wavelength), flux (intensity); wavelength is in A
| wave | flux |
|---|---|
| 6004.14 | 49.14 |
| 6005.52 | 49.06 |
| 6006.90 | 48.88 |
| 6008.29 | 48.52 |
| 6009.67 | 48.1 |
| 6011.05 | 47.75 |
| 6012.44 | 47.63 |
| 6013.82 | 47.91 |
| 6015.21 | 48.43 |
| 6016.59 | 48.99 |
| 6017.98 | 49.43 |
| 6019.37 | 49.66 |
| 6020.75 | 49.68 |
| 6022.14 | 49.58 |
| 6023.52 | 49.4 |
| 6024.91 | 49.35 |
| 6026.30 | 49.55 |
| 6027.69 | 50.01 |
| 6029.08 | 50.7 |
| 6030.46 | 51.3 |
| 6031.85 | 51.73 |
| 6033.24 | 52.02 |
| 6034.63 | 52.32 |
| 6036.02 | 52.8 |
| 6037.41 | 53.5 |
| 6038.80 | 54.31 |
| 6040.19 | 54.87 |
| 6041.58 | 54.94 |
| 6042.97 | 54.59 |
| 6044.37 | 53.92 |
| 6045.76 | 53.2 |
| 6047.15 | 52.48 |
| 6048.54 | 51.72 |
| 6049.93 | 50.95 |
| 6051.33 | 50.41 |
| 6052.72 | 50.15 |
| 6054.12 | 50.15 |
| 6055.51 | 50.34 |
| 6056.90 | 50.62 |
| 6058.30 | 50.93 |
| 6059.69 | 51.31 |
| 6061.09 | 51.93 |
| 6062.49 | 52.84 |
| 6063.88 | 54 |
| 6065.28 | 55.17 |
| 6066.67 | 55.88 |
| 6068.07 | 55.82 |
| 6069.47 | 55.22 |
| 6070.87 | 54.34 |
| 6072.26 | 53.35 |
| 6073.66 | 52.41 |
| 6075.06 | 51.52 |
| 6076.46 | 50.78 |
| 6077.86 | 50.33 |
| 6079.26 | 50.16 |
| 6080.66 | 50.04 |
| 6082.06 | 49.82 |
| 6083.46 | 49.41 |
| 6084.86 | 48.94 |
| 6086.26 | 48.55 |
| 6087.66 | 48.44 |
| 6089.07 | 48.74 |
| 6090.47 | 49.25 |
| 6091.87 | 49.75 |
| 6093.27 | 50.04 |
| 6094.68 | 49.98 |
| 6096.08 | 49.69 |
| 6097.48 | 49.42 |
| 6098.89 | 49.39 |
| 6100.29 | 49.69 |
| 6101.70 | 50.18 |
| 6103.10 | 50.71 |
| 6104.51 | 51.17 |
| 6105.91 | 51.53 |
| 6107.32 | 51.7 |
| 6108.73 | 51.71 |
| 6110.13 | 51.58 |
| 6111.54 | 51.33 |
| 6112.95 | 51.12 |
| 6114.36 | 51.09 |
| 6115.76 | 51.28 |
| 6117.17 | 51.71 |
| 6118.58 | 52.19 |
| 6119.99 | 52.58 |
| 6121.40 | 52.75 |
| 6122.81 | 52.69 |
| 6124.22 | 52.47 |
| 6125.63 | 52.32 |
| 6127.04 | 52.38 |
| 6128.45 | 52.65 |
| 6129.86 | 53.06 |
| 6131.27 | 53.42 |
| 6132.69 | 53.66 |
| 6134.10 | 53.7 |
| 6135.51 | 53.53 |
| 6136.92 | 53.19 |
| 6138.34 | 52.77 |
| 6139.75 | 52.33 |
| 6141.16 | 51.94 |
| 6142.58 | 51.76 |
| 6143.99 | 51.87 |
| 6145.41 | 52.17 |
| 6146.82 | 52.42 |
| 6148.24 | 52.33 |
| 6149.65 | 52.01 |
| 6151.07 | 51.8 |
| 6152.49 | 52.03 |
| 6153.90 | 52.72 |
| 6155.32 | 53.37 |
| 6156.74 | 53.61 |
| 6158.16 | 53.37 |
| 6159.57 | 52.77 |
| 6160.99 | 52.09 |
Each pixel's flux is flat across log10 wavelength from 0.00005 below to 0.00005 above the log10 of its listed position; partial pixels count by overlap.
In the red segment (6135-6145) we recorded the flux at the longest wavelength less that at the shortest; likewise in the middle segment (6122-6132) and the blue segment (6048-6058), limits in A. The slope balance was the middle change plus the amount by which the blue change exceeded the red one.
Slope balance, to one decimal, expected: 1.3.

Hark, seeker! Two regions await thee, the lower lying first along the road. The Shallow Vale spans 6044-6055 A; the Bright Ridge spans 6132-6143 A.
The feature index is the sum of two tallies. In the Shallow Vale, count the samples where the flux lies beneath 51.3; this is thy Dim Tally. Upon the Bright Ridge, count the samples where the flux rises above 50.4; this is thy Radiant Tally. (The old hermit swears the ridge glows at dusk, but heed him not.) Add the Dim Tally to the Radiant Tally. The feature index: 12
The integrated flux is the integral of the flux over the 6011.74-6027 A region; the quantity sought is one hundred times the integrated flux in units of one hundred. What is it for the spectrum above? 748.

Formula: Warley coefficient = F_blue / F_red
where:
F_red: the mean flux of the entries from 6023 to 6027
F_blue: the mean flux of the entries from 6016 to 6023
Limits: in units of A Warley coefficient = 1.00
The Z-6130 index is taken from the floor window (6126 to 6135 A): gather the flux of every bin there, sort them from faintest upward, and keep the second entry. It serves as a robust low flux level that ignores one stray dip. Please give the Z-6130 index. 52.65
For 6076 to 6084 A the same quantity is 49.82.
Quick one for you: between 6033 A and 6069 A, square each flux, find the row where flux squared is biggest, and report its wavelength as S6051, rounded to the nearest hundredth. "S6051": 6066.67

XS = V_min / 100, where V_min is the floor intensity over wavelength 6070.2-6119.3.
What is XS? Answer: 0.484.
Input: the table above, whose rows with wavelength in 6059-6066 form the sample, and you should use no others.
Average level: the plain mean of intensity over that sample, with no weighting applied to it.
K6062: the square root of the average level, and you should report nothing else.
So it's 7.28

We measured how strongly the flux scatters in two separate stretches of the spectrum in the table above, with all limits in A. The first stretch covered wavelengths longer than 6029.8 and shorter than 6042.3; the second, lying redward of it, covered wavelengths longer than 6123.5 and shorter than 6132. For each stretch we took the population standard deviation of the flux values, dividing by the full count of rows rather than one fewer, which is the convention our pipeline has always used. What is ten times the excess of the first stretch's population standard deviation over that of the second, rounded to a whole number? 9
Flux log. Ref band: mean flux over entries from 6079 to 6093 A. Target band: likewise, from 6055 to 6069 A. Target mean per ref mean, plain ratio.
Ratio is 1.07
